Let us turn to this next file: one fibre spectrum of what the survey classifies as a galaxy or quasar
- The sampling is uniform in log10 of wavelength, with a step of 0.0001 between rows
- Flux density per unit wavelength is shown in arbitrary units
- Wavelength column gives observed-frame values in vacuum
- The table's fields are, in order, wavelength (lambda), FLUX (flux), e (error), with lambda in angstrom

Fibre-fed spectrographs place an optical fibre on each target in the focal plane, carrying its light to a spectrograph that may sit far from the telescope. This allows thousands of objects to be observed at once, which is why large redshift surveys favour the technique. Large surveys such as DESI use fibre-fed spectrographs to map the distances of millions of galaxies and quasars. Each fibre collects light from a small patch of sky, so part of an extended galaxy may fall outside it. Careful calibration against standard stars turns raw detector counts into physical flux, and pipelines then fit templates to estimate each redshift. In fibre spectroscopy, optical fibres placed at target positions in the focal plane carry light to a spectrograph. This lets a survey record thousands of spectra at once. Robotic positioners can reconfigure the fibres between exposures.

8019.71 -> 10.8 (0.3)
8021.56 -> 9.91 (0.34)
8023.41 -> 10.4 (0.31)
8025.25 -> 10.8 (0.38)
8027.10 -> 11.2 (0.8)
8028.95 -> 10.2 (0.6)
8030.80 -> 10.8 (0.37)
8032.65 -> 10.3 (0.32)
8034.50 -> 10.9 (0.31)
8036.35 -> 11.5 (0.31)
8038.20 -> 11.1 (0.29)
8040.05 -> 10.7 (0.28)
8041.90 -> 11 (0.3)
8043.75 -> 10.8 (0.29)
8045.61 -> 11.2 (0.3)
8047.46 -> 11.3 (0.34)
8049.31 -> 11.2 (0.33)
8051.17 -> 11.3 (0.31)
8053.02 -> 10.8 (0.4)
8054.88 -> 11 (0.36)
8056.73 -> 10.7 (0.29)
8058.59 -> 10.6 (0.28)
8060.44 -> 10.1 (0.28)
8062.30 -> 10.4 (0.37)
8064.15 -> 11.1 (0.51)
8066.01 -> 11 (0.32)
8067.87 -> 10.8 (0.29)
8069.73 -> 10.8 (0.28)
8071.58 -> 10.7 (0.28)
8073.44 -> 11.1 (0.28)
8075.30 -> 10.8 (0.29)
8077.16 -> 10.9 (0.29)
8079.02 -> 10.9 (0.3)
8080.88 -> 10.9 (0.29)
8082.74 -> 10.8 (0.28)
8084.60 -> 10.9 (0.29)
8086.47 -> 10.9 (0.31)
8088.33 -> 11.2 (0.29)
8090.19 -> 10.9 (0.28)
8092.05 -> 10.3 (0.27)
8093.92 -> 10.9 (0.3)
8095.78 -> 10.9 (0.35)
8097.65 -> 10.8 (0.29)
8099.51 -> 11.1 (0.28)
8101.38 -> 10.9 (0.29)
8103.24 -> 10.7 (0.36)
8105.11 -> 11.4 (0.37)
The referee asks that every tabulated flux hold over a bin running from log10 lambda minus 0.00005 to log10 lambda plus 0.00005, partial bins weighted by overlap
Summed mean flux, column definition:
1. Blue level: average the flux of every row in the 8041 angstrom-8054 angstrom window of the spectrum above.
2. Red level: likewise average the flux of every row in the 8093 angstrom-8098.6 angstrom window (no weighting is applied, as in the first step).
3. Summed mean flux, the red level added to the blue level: 21.95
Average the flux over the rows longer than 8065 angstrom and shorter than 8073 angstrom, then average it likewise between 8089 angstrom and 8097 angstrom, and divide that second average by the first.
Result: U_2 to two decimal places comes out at 0.99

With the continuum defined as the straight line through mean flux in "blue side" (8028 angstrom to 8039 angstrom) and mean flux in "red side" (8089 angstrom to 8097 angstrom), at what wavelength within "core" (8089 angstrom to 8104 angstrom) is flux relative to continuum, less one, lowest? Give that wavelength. 8092.05 angstrom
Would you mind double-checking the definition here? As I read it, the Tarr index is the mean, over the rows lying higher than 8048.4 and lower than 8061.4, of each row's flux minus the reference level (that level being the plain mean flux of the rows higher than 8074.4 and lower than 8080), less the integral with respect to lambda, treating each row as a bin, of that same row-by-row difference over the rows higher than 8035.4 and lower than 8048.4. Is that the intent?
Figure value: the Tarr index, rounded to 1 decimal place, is -2.9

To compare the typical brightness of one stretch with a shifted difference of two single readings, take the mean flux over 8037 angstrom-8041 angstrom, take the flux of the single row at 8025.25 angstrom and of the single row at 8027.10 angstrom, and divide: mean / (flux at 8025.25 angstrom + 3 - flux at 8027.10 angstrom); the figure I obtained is 4.2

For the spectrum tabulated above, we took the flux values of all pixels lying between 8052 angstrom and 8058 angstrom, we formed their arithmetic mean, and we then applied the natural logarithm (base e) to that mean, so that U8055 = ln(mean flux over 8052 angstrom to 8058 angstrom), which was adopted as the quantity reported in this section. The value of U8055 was 2.38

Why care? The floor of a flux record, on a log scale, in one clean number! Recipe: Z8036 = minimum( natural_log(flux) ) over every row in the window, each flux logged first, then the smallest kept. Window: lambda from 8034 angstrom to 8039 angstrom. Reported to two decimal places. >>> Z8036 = 2.39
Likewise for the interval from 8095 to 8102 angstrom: 2.38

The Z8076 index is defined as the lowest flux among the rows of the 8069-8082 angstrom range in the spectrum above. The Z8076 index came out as 10.7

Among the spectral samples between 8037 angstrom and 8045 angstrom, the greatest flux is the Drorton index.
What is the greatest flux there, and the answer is 11.1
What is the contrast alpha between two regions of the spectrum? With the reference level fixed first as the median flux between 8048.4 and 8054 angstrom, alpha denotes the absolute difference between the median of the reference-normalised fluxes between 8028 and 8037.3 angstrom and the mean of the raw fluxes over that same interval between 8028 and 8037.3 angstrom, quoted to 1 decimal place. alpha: 9.8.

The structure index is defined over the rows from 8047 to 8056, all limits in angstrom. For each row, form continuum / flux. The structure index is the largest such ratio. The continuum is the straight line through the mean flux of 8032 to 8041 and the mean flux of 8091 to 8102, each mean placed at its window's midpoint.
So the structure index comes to 1.01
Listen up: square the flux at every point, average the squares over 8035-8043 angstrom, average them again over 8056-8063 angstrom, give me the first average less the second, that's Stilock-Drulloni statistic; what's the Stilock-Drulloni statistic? 13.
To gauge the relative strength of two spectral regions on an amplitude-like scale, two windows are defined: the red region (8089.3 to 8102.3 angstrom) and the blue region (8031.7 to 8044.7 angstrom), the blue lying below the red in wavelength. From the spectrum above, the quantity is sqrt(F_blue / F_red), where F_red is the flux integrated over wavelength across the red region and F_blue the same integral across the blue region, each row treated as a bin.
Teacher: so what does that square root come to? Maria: 1.00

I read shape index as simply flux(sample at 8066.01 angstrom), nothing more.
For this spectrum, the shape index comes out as 11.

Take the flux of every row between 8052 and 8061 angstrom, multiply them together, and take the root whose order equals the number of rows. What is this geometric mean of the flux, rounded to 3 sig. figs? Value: 10.6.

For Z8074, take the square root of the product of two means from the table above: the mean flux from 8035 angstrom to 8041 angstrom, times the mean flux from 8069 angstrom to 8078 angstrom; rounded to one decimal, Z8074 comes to 11.0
